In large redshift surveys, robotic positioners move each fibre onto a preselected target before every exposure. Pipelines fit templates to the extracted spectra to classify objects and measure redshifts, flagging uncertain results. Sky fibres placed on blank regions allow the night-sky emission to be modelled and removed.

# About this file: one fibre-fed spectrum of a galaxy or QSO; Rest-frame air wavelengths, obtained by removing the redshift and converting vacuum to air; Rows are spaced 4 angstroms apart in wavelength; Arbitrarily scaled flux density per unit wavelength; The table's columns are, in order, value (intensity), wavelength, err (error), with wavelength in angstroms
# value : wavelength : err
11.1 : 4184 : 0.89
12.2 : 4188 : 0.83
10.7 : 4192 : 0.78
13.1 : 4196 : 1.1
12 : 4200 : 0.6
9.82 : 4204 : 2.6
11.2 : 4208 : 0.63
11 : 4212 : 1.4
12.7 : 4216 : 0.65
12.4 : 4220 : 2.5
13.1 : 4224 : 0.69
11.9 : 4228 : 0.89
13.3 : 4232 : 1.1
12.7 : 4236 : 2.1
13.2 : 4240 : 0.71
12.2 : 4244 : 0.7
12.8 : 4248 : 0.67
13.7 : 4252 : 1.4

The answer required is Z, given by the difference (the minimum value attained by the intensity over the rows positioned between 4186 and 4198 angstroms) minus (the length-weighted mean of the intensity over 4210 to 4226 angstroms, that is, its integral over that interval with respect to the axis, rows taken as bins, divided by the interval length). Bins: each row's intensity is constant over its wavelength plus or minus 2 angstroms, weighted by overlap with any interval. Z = -1.6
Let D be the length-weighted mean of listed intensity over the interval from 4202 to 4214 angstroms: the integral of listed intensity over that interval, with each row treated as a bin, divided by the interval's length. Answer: 10.67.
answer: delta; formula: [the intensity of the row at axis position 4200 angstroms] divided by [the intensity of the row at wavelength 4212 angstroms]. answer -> 1.09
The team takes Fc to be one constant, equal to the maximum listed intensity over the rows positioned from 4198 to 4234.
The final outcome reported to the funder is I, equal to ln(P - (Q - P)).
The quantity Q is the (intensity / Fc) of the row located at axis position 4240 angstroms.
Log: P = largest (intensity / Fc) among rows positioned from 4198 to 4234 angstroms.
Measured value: 0.007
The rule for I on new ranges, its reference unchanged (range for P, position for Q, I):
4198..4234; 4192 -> 0.179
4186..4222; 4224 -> -0.015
